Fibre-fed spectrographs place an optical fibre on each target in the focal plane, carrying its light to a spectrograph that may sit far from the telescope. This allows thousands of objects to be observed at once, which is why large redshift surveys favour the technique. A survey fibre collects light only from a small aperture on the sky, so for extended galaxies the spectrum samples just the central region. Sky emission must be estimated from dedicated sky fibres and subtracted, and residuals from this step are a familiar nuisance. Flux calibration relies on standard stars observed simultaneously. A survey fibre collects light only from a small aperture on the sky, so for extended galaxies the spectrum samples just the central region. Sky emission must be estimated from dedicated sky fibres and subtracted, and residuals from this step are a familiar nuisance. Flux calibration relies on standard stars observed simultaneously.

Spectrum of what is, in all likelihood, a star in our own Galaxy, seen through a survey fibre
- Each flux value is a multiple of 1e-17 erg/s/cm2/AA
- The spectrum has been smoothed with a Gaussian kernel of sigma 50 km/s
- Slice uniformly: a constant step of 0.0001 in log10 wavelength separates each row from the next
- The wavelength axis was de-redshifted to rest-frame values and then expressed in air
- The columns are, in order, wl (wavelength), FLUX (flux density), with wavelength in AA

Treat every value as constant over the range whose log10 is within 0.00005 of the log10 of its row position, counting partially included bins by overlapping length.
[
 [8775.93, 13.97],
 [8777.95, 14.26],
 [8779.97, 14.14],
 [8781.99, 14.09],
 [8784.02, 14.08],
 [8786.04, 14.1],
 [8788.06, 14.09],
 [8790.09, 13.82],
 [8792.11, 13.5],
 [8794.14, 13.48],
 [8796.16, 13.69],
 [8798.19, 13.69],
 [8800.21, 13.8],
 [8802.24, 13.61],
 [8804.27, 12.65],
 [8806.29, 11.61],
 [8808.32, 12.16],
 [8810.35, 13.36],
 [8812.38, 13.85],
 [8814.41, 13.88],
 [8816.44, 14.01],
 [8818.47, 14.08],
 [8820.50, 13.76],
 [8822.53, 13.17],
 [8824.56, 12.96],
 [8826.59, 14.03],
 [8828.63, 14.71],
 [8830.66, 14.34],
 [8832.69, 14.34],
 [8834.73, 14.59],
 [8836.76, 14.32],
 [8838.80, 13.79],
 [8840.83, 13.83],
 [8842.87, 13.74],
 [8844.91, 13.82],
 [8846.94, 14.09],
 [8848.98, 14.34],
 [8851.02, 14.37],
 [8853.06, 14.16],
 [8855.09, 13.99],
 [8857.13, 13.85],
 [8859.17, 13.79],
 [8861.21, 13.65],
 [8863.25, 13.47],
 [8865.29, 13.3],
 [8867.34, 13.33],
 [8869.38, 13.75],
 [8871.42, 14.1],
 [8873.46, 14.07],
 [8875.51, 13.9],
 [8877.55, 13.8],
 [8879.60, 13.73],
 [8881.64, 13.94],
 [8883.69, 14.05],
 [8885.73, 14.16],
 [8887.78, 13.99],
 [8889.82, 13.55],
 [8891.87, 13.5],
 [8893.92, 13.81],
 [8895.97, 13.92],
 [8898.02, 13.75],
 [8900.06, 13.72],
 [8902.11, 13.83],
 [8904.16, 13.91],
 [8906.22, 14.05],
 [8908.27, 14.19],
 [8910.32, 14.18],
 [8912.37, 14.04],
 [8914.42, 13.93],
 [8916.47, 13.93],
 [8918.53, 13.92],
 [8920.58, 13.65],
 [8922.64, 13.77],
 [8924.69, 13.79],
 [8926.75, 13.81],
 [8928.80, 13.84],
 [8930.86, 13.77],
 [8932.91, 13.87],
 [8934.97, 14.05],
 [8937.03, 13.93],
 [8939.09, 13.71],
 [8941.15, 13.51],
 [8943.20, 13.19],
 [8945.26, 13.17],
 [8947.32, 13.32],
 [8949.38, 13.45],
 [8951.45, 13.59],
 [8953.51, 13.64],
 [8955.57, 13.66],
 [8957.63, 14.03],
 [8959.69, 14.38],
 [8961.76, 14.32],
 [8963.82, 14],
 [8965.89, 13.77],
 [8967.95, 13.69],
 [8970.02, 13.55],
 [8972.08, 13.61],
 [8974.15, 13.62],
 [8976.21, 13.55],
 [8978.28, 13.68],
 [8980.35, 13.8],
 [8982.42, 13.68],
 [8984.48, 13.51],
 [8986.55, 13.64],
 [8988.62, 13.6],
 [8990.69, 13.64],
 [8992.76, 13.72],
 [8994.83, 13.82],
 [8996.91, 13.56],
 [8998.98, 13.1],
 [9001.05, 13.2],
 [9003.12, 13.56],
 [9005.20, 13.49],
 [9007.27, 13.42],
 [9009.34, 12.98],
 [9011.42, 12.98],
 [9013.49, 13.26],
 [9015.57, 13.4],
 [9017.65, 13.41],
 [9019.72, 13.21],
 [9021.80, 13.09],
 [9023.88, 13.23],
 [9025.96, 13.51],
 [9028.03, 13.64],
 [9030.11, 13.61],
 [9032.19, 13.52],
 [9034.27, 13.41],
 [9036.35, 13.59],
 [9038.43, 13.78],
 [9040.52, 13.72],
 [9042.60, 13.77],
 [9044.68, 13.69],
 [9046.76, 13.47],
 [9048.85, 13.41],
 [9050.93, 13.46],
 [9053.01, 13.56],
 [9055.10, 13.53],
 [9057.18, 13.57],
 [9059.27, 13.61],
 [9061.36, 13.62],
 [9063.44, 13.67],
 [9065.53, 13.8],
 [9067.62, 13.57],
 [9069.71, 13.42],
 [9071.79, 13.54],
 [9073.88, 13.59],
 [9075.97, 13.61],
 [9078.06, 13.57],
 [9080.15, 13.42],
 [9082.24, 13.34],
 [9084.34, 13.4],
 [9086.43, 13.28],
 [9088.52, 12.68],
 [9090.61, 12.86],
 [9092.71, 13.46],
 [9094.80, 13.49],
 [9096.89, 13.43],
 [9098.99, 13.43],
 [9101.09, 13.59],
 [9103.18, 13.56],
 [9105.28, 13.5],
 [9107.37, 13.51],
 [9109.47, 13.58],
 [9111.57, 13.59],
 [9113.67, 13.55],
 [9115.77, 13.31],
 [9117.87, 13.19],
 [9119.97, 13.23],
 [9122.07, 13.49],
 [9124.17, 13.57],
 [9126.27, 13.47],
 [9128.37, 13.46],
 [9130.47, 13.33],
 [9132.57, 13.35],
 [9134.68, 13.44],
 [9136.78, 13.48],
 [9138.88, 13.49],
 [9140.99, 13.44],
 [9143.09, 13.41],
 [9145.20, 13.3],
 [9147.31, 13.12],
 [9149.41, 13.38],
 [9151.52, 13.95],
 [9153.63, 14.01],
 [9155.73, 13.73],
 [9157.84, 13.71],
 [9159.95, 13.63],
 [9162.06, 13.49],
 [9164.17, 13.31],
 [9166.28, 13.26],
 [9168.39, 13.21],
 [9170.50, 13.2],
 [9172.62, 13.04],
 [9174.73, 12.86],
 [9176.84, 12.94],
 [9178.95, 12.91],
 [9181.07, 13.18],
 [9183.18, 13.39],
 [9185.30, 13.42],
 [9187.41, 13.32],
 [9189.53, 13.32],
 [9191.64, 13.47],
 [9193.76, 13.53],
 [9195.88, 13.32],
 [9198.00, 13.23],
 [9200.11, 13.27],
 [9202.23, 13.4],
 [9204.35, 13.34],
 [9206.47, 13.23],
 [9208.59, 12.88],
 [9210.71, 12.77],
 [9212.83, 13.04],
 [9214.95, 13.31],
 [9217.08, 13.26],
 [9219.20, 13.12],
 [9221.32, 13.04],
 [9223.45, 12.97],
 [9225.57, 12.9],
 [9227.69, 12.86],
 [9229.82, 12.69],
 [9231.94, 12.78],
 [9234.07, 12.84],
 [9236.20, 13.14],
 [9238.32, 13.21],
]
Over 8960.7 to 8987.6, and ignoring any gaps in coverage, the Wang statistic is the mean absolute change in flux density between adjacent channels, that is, 0.13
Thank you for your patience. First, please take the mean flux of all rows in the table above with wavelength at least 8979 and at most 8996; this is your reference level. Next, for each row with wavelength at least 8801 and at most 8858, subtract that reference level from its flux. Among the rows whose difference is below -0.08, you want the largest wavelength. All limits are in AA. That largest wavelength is 8824.56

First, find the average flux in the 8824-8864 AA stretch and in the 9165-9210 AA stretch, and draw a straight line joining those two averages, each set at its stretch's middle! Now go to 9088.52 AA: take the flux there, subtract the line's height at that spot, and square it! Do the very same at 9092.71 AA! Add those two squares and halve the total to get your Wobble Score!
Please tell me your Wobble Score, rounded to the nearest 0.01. 0.30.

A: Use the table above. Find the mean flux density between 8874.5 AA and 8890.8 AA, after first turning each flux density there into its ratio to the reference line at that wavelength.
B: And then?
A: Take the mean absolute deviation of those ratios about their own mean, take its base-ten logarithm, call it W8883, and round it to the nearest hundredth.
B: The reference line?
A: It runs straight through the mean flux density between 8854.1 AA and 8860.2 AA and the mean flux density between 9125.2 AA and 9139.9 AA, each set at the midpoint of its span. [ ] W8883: -1.97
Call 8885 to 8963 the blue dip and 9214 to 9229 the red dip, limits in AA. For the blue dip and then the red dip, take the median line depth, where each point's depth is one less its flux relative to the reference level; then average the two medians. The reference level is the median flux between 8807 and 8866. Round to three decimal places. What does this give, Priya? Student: 0.030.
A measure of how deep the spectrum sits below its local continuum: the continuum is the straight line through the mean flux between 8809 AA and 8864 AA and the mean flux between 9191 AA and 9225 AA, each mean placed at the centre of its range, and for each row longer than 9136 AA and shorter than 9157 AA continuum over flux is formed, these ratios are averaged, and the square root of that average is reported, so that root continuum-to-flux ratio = 0.99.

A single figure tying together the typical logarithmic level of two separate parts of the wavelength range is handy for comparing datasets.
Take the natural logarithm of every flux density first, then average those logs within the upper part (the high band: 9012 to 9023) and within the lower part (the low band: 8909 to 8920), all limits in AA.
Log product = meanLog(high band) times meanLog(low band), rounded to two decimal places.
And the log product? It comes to 6.82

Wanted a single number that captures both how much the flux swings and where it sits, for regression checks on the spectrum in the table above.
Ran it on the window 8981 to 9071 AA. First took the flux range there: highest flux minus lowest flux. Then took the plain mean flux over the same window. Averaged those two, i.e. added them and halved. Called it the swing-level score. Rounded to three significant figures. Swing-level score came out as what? 7.17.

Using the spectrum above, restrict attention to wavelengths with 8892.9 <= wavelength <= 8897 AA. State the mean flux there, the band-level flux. 13.9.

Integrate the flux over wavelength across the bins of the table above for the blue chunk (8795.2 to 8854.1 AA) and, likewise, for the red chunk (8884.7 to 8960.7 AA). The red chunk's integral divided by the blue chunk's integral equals 1.3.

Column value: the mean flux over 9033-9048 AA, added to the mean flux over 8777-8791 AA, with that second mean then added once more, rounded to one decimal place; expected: 41.8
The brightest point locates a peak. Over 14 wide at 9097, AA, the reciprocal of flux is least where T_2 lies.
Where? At 9101.09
